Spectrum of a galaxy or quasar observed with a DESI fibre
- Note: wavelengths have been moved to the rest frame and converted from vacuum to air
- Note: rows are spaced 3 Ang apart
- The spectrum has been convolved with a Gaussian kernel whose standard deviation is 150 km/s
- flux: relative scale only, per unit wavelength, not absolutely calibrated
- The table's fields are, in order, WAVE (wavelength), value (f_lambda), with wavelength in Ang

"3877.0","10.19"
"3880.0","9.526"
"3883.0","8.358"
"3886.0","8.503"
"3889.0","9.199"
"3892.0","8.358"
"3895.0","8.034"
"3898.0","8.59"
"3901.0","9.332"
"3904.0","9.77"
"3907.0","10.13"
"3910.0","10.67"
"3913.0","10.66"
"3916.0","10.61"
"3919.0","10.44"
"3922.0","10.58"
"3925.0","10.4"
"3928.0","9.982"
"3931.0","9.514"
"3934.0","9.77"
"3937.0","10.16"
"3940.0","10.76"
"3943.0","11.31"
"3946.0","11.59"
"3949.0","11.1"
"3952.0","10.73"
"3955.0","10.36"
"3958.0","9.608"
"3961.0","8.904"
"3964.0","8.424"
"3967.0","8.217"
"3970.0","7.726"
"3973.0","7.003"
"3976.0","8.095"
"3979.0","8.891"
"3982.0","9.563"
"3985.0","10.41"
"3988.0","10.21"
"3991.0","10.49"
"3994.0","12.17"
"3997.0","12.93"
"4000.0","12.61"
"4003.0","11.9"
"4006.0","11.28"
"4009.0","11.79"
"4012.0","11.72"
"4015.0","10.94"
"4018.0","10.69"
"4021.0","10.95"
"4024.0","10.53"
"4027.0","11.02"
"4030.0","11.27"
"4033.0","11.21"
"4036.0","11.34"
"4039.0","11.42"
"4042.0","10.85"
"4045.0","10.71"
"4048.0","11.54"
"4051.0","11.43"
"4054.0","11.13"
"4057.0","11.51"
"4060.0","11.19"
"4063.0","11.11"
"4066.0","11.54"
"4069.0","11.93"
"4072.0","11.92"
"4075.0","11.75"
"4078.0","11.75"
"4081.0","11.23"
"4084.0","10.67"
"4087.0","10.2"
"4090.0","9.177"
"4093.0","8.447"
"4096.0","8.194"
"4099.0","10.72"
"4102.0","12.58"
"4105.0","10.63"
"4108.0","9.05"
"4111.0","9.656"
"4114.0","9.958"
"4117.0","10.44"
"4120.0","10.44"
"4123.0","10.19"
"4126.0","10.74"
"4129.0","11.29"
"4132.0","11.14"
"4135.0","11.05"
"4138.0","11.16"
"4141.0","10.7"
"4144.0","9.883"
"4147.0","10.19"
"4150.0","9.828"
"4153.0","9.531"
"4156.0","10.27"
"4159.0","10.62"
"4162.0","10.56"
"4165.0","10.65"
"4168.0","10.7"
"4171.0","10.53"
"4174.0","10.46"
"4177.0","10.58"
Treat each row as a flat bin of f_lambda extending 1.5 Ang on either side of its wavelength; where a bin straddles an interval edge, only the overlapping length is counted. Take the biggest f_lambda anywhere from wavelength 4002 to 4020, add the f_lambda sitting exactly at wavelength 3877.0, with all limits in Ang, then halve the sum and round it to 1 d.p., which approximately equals 11.0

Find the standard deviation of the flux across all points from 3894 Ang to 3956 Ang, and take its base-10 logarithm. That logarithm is -0.1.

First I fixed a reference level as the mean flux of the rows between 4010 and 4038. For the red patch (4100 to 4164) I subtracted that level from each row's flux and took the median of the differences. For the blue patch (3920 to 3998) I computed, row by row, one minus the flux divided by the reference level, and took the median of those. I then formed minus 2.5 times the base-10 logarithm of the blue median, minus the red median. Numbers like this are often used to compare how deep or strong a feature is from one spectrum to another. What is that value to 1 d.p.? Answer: 3.4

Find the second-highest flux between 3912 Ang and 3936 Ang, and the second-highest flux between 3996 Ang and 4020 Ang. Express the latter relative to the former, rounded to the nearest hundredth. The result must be 1.19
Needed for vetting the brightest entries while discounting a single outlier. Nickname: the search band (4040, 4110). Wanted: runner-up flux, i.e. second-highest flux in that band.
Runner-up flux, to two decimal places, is 11.93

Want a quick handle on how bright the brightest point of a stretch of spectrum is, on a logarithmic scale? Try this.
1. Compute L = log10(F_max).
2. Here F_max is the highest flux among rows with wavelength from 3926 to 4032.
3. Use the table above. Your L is 1.11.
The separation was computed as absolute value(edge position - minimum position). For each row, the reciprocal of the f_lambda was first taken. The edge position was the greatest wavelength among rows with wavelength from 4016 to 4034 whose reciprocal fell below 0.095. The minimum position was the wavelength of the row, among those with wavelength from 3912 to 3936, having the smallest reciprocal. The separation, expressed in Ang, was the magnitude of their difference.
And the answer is 120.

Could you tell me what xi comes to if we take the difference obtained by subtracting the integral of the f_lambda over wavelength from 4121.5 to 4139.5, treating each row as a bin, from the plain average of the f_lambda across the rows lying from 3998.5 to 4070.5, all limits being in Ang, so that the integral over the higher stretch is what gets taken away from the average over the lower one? -185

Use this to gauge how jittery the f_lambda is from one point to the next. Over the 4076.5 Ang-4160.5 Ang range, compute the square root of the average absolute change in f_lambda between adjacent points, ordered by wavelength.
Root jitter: 0.814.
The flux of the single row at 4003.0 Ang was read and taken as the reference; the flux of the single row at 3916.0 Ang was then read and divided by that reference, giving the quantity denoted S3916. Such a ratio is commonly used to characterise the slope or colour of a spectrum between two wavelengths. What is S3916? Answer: 0.89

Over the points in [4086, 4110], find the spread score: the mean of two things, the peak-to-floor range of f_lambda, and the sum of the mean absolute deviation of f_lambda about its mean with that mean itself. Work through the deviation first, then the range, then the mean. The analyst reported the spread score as 7.7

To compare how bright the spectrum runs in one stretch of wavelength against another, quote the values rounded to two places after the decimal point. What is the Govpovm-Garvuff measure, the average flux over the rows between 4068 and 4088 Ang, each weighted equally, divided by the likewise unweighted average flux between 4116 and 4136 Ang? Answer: 1.06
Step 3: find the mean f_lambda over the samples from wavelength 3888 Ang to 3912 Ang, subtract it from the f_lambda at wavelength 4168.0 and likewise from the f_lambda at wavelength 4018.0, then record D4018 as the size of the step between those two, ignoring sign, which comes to 0.0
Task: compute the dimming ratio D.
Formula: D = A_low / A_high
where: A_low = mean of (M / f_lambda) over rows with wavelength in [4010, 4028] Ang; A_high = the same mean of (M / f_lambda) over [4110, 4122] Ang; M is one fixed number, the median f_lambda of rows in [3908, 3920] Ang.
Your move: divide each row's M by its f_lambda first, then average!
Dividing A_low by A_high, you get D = 0.92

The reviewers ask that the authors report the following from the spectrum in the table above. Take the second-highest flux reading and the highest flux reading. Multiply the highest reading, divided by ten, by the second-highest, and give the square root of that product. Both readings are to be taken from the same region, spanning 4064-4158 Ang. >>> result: 3.9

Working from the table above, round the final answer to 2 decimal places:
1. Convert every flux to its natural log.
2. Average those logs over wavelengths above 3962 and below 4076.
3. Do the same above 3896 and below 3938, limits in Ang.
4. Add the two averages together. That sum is 4.67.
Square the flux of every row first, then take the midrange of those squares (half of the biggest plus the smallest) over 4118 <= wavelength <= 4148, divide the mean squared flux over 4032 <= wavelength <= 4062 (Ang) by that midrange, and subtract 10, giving -8.88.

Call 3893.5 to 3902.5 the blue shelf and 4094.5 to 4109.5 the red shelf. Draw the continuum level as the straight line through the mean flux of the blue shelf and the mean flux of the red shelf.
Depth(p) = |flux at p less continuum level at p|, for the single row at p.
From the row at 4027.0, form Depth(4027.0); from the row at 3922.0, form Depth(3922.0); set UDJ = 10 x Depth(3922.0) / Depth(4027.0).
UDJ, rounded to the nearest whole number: 13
